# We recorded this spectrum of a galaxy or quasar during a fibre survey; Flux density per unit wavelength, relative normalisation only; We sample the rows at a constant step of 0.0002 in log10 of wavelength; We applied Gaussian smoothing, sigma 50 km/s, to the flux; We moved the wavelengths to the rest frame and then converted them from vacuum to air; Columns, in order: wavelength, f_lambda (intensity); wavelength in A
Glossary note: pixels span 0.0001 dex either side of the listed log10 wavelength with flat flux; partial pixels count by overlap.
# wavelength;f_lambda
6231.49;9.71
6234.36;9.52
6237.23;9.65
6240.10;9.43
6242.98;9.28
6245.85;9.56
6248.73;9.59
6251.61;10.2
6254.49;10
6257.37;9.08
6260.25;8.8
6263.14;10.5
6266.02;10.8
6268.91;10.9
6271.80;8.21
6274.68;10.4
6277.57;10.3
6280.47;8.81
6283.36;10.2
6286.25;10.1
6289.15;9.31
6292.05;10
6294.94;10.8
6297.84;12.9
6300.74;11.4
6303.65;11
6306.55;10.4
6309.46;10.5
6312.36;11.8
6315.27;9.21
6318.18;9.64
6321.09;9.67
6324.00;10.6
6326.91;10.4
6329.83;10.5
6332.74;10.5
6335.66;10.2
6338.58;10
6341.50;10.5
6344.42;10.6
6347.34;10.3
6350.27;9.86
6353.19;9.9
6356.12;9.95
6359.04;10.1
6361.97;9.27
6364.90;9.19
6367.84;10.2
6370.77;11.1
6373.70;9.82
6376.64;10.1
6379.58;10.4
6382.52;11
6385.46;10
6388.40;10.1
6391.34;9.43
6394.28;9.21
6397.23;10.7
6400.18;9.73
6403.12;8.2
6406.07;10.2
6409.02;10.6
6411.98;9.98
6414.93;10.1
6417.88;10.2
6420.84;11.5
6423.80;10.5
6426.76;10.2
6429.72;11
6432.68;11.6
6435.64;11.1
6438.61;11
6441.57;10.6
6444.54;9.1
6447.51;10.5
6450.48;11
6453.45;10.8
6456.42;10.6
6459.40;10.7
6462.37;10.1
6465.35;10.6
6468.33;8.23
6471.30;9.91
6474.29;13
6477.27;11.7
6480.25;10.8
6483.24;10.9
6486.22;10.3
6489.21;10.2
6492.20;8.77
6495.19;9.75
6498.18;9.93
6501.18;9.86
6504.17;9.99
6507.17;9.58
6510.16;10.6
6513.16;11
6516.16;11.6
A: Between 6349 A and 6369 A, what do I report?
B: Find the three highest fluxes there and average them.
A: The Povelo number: 10.1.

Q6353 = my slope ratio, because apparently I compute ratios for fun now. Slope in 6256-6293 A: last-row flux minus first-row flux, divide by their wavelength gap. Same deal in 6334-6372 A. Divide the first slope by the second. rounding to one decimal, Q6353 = 1.0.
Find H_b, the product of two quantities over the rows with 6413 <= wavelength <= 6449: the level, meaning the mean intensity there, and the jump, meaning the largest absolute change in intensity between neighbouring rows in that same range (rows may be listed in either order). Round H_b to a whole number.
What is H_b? 16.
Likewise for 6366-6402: 15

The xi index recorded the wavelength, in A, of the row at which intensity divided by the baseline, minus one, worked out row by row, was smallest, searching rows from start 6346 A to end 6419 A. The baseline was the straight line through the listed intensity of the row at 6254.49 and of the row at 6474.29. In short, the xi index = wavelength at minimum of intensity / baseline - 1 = 6403.12 A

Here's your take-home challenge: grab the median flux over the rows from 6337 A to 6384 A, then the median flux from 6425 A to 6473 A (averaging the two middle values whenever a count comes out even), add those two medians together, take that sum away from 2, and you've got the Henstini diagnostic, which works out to -18.7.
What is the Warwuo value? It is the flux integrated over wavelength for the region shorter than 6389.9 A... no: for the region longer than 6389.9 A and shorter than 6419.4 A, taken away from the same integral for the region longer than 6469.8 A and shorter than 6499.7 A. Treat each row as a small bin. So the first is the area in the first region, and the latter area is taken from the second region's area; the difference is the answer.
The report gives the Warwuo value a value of 24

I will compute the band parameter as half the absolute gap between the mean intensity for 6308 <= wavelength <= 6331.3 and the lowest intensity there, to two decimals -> 0.54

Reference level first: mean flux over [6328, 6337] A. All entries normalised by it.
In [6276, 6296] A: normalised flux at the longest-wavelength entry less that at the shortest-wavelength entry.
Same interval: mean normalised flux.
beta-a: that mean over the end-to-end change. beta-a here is 20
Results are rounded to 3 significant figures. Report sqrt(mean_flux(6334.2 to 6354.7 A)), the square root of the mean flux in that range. 3.19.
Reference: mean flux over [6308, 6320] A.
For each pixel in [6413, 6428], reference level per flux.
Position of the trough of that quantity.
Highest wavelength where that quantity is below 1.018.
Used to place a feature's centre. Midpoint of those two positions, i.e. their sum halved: 6423.8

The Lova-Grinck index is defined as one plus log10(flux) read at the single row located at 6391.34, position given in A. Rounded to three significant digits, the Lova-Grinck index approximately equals 1.97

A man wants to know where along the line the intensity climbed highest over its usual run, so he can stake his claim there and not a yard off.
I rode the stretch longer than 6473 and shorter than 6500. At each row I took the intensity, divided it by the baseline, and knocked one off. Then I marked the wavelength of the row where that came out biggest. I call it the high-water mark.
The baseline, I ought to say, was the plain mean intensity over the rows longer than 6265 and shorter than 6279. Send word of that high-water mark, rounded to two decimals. 6474.29 A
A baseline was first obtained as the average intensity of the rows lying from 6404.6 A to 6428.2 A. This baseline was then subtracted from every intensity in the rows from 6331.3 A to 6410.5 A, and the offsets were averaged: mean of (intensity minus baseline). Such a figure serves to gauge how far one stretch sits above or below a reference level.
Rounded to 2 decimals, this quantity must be -0.37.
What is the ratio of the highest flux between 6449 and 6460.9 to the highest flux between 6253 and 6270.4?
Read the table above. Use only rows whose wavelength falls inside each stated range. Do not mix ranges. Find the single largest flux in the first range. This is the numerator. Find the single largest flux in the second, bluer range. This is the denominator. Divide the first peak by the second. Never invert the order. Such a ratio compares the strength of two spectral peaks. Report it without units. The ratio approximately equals 1.01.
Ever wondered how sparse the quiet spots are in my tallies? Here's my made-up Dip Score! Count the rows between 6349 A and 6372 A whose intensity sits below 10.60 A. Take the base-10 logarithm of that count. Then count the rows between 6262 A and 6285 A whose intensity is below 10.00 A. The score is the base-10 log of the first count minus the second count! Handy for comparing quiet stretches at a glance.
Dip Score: -1.2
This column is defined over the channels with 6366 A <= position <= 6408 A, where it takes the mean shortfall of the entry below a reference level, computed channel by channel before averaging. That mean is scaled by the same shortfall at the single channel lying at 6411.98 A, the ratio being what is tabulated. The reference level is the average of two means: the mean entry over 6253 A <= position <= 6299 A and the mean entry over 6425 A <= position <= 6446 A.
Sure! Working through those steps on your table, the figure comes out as 0.91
